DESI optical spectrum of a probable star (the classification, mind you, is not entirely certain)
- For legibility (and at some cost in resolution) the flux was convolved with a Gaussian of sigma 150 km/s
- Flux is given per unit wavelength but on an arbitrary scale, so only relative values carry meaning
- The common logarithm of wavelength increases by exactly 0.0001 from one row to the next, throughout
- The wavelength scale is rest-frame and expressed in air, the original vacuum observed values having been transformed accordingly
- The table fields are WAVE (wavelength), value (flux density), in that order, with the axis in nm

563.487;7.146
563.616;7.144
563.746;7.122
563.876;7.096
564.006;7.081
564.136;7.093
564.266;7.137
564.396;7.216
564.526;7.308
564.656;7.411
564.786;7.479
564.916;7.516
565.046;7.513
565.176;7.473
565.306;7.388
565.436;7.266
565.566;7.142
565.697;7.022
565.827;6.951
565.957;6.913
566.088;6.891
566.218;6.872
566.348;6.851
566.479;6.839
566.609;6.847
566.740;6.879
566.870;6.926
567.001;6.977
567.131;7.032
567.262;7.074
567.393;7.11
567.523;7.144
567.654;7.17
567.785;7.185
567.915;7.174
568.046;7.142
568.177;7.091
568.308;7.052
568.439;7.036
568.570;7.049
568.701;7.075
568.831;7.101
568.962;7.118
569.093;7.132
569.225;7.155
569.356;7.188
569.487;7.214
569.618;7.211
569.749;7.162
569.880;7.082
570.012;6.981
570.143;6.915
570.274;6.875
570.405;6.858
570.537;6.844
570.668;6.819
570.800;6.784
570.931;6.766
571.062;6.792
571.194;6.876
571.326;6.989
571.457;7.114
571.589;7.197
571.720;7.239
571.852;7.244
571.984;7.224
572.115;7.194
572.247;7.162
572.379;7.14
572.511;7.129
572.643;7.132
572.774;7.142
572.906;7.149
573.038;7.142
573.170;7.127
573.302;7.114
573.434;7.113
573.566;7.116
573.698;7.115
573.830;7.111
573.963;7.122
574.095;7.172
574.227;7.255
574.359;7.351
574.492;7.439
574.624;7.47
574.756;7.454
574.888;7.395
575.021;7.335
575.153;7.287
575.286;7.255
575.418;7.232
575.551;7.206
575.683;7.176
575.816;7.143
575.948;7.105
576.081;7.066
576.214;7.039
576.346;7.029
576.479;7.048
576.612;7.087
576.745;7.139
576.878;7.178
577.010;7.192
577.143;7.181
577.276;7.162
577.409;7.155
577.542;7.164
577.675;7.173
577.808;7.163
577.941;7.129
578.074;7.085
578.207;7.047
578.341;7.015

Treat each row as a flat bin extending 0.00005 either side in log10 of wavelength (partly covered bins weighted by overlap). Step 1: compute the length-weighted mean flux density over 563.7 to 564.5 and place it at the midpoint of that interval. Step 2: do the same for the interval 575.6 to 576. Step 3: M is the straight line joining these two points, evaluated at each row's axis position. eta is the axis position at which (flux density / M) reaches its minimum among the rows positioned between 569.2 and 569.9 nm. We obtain 569.880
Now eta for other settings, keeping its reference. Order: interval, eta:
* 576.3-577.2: 576.346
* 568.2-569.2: 568.439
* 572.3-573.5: 573.434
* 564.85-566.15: 566.088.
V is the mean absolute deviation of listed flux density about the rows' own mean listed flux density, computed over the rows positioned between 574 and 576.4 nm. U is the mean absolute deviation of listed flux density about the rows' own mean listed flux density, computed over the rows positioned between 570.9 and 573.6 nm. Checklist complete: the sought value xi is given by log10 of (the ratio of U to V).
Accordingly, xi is -0.1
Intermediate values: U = 0.09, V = 0.12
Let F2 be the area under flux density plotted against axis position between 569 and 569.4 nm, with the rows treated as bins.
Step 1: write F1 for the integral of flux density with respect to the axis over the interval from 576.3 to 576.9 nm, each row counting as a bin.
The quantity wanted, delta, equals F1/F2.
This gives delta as 1.5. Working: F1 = 4.2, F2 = 2.9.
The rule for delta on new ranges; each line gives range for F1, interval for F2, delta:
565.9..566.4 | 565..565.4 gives 1.2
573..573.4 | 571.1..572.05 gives 0.4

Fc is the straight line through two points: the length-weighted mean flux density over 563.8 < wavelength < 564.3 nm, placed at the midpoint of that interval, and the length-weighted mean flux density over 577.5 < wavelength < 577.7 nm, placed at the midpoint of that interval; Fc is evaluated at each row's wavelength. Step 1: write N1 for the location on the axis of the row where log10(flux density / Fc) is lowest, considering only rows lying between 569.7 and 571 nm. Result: 570.931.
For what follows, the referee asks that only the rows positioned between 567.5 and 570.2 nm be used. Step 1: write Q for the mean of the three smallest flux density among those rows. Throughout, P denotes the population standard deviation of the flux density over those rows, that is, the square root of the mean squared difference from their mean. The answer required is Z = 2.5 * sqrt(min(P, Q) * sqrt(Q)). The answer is 1.1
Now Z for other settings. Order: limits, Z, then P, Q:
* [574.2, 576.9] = 1.5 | 0.14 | 7.04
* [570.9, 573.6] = 1.5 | 0.13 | 6.81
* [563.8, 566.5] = 1.9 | 0.23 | 6.85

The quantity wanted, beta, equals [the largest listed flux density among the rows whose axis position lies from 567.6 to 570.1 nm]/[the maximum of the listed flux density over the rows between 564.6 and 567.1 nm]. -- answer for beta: 0.96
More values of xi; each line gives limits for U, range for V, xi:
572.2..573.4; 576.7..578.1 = -0.3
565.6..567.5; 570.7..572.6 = -0.3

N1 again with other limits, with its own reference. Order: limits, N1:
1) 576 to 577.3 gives 576.346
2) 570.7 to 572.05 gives 570.931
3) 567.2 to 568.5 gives 568.439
